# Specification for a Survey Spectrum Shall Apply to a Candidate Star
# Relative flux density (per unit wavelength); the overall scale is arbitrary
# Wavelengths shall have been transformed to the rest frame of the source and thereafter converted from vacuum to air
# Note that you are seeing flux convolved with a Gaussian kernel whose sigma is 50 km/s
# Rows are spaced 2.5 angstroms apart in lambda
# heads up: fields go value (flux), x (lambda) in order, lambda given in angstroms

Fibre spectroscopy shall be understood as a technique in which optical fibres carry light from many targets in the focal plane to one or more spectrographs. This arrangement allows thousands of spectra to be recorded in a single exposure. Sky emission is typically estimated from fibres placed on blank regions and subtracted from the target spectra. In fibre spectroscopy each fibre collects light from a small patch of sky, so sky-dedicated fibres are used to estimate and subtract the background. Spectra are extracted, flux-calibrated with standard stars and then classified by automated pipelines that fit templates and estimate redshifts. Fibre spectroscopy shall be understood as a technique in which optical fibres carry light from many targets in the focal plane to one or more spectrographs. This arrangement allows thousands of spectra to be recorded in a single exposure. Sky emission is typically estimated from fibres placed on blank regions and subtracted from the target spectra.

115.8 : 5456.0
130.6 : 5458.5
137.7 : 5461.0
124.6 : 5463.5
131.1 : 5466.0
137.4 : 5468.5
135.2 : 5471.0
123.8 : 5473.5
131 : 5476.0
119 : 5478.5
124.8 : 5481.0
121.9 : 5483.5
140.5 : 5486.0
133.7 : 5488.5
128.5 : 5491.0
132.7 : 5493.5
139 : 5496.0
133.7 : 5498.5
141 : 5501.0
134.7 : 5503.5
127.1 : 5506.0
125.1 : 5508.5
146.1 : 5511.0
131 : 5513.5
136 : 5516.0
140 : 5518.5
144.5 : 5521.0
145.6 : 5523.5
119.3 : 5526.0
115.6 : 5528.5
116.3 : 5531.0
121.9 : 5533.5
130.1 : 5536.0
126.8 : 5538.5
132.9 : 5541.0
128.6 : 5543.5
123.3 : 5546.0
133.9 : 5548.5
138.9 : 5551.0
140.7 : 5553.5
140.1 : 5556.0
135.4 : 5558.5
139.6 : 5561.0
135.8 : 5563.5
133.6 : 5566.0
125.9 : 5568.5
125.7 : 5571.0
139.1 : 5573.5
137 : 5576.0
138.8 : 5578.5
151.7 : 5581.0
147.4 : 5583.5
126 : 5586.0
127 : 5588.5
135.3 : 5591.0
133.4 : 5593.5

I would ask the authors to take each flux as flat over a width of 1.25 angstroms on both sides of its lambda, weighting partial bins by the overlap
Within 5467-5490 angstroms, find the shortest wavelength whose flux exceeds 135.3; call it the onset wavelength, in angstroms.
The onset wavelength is 5468.5 angstroms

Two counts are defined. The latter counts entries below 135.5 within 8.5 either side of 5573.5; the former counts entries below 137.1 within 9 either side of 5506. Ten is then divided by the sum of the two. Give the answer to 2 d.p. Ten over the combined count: 1.25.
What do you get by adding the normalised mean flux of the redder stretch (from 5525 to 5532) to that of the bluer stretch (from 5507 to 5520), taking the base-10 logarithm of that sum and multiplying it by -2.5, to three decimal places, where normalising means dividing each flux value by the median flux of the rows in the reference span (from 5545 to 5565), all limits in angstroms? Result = -0.662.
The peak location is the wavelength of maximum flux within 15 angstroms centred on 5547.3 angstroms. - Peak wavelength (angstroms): 5553.5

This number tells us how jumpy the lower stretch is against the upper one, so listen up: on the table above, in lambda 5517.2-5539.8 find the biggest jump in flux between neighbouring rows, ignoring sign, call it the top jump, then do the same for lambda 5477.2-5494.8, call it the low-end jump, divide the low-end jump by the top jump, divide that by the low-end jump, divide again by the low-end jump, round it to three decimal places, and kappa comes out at 0.002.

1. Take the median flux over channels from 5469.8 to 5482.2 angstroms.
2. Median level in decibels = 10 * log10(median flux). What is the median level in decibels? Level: 21.0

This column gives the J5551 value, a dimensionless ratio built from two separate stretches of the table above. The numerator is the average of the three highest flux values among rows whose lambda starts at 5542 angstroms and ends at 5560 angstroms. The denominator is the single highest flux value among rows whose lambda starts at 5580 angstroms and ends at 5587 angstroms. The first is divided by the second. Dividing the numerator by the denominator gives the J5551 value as 0.92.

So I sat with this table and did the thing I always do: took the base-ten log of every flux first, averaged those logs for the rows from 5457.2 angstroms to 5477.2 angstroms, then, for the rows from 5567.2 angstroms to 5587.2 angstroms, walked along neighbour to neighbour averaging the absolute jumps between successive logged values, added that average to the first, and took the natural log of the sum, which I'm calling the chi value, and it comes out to 0.762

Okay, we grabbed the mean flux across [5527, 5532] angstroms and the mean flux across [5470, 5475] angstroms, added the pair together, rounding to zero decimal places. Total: 245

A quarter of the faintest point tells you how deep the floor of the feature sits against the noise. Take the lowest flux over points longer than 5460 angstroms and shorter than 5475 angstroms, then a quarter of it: 30.95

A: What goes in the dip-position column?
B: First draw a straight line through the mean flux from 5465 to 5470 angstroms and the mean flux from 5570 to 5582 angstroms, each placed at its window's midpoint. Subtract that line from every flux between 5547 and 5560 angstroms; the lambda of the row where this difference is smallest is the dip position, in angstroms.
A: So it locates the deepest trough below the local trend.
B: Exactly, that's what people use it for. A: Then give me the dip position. 5548.5 angstroms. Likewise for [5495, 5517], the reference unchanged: 5508.5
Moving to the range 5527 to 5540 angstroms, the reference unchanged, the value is 5528.5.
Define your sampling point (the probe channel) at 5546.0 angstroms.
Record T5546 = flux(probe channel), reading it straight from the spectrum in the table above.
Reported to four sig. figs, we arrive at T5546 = 123.3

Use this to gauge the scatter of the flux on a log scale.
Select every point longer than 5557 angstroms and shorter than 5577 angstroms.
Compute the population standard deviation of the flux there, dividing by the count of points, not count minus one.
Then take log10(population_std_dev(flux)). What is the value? 0.71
